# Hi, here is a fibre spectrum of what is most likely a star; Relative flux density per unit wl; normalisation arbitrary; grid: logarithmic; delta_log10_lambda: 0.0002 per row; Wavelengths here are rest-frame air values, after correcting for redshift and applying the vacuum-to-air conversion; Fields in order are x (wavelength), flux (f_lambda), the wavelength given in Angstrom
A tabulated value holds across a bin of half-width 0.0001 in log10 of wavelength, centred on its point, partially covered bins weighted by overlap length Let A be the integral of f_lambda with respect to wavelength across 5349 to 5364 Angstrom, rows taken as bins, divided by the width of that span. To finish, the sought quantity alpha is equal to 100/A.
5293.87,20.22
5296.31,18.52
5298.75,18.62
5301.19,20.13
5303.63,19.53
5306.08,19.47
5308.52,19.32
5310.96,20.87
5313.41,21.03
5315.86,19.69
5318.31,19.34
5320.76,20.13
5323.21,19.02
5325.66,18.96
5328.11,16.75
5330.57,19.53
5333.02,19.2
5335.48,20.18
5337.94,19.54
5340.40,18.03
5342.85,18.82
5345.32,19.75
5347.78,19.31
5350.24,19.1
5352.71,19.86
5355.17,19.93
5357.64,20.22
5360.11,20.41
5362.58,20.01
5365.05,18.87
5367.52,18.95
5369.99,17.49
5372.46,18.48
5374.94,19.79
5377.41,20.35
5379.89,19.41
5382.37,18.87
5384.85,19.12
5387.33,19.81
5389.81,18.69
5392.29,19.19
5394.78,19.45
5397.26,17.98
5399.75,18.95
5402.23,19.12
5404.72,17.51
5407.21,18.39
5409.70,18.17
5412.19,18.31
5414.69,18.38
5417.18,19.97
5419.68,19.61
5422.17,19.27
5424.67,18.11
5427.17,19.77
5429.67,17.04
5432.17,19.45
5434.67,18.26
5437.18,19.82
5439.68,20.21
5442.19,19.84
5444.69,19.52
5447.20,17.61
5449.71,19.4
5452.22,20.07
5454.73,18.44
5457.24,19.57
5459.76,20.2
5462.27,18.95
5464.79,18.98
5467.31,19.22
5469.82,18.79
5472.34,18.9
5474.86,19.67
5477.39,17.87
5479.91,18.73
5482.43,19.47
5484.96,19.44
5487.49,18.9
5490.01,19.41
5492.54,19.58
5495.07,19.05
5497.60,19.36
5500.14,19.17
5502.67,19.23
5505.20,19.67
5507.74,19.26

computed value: 5.02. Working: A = 19.9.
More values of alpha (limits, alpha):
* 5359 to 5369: 5.13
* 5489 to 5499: 5.17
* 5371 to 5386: 5.18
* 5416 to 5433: 5.26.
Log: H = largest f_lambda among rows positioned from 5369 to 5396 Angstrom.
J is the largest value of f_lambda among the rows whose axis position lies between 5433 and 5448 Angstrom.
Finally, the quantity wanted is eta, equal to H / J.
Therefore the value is 1.007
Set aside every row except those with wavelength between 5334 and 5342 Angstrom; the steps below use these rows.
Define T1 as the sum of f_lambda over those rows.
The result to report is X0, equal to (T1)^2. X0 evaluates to 3335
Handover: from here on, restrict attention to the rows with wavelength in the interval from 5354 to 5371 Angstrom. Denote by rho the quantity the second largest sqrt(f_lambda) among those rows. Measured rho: 4.50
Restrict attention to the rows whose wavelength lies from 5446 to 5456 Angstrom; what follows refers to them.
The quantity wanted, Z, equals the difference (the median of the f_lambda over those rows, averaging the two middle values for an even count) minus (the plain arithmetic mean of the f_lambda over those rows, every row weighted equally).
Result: 0.04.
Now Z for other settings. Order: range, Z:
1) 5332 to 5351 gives 0.01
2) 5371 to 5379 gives 0.25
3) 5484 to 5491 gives 0.16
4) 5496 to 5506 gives -0.06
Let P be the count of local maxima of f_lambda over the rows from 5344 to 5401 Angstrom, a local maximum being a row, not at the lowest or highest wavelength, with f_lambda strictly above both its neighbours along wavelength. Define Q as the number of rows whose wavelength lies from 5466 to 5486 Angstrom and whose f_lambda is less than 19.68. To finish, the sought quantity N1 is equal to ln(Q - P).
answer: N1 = 1.1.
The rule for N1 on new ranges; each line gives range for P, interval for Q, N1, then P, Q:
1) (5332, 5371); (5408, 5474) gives 2.7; 4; 19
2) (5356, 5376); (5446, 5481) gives 2.3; 2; 12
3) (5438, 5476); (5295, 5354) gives 2.6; 3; 16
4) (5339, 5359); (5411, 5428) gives 1.4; 1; 5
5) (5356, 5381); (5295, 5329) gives 1.8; 3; 9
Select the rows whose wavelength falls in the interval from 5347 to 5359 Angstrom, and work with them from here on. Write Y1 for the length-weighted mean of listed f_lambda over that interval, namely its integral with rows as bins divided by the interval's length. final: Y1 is 19.7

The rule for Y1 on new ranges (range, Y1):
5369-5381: 19.1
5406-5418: 18.6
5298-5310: 19.5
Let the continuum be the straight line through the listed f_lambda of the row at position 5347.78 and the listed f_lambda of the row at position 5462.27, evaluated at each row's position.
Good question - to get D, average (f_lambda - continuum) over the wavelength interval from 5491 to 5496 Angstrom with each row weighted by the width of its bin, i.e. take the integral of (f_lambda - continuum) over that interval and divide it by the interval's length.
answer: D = 0.5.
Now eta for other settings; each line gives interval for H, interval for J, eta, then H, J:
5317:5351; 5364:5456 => 0.992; 20.18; 20.35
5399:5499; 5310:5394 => 0.961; 20.21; 21.03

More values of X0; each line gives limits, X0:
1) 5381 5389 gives 3341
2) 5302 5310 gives 3401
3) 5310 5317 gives 3793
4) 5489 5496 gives 3369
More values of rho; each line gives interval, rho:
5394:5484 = 4.49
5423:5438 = 4.45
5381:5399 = 4.41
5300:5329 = 4.57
